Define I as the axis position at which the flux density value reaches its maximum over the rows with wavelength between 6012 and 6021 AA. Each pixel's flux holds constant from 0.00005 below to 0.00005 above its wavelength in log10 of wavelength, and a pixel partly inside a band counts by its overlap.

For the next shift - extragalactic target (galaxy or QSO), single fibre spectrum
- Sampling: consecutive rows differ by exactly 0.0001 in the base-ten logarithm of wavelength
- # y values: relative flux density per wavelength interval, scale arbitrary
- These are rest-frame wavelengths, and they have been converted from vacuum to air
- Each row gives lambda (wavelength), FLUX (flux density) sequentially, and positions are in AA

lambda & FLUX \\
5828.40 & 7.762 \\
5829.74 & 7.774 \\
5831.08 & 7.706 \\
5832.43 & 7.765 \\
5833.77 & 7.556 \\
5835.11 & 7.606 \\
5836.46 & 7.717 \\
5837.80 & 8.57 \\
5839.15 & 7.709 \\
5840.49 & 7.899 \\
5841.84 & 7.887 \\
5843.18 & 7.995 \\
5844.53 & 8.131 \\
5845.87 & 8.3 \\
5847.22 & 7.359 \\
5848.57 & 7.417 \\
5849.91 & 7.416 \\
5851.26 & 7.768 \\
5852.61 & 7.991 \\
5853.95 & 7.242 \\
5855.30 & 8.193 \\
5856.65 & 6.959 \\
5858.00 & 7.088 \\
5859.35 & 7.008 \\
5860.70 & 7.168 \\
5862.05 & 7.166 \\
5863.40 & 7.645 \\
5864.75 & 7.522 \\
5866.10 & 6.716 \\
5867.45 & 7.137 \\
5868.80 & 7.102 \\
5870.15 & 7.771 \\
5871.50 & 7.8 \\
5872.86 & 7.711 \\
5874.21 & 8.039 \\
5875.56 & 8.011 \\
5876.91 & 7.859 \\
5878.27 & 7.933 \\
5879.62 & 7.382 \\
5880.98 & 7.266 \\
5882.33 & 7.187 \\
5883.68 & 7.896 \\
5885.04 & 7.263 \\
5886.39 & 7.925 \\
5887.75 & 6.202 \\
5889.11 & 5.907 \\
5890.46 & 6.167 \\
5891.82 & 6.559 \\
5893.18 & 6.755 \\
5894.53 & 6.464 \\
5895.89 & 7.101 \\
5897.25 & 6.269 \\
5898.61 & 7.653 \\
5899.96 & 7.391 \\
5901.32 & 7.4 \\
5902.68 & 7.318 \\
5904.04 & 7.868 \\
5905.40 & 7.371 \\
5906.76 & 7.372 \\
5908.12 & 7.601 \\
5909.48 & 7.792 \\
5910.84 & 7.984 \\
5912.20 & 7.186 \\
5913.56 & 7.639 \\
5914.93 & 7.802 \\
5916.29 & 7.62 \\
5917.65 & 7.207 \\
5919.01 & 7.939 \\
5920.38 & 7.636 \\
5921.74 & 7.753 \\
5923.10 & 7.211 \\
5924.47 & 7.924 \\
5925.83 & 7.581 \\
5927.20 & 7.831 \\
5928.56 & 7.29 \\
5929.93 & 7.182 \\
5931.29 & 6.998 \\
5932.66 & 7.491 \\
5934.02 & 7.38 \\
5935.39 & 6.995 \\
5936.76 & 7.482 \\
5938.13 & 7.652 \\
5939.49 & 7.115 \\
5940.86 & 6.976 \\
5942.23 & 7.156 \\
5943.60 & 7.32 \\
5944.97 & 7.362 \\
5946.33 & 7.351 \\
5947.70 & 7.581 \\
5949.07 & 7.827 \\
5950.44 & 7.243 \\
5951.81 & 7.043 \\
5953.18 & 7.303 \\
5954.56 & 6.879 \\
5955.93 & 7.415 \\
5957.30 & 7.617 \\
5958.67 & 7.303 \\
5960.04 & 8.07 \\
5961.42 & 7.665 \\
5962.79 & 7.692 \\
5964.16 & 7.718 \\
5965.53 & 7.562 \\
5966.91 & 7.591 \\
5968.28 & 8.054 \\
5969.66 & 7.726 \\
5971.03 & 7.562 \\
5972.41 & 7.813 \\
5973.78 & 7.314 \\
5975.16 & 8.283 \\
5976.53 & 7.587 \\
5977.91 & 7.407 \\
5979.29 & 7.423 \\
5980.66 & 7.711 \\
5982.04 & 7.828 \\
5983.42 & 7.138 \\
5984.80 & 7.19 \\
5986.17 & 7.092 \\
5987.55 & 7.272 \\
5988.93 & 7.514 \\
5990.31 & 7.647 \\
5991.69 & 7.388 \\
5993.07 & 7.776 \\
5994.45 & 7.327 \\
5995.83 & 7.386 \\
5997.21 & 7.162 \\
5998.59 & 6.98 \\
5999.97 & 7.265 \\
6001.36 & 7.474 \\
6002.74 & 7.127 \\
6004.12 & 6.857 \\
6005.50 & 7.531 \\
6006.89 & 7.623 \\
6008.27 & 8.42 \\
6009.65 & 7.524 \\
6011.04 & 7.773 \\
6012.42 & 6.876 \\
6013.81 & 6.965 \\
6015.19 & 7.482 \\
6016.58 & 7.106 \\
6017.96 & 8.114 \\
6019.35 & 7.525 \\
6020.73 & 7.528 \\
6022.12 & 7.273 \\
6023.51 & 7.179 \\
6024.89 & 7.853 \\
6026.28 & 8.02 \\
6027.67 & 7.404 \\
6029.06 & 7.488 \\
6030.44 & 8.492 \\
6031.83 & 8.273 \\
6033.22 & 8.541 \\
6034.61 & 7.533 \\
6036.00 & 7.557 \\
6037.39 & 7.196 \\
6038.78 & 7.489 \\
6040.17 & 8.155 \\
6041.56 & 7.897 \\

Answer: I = 6017.96 AA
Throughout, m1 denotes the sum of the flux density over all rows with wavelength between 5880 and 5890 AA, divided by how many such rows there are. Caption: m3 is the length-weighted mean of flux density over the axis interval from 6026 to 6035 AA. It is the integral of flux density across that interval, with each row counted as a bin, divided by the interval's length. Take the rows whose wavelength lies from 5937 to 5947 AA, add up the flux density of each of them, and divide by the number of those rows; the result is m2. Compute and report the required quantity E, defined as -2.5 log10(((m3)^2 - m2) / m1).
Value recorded -2.25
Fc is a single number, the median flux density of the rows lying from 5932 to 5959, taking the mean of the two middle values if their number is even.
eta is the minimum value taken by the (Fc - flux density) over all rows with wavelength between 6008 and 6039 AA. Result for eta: -1.21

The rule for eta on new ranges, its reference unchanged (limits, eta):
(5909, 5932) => -0.65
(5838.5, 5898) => -0.96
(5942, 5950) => -0.49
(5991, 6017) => -1.08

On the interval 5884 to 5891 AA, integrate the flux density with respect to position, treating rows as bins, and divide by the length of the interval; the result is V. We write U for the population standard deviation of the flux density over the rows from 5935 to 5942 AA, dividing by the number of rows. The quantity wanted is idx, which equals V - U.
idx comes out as 6.5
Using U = 0.27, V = 6.76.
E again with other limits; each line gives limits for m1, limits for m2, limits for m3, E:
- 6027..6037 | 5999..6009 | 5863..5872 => -1.93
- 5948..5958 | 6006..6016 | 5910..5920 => -2.10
